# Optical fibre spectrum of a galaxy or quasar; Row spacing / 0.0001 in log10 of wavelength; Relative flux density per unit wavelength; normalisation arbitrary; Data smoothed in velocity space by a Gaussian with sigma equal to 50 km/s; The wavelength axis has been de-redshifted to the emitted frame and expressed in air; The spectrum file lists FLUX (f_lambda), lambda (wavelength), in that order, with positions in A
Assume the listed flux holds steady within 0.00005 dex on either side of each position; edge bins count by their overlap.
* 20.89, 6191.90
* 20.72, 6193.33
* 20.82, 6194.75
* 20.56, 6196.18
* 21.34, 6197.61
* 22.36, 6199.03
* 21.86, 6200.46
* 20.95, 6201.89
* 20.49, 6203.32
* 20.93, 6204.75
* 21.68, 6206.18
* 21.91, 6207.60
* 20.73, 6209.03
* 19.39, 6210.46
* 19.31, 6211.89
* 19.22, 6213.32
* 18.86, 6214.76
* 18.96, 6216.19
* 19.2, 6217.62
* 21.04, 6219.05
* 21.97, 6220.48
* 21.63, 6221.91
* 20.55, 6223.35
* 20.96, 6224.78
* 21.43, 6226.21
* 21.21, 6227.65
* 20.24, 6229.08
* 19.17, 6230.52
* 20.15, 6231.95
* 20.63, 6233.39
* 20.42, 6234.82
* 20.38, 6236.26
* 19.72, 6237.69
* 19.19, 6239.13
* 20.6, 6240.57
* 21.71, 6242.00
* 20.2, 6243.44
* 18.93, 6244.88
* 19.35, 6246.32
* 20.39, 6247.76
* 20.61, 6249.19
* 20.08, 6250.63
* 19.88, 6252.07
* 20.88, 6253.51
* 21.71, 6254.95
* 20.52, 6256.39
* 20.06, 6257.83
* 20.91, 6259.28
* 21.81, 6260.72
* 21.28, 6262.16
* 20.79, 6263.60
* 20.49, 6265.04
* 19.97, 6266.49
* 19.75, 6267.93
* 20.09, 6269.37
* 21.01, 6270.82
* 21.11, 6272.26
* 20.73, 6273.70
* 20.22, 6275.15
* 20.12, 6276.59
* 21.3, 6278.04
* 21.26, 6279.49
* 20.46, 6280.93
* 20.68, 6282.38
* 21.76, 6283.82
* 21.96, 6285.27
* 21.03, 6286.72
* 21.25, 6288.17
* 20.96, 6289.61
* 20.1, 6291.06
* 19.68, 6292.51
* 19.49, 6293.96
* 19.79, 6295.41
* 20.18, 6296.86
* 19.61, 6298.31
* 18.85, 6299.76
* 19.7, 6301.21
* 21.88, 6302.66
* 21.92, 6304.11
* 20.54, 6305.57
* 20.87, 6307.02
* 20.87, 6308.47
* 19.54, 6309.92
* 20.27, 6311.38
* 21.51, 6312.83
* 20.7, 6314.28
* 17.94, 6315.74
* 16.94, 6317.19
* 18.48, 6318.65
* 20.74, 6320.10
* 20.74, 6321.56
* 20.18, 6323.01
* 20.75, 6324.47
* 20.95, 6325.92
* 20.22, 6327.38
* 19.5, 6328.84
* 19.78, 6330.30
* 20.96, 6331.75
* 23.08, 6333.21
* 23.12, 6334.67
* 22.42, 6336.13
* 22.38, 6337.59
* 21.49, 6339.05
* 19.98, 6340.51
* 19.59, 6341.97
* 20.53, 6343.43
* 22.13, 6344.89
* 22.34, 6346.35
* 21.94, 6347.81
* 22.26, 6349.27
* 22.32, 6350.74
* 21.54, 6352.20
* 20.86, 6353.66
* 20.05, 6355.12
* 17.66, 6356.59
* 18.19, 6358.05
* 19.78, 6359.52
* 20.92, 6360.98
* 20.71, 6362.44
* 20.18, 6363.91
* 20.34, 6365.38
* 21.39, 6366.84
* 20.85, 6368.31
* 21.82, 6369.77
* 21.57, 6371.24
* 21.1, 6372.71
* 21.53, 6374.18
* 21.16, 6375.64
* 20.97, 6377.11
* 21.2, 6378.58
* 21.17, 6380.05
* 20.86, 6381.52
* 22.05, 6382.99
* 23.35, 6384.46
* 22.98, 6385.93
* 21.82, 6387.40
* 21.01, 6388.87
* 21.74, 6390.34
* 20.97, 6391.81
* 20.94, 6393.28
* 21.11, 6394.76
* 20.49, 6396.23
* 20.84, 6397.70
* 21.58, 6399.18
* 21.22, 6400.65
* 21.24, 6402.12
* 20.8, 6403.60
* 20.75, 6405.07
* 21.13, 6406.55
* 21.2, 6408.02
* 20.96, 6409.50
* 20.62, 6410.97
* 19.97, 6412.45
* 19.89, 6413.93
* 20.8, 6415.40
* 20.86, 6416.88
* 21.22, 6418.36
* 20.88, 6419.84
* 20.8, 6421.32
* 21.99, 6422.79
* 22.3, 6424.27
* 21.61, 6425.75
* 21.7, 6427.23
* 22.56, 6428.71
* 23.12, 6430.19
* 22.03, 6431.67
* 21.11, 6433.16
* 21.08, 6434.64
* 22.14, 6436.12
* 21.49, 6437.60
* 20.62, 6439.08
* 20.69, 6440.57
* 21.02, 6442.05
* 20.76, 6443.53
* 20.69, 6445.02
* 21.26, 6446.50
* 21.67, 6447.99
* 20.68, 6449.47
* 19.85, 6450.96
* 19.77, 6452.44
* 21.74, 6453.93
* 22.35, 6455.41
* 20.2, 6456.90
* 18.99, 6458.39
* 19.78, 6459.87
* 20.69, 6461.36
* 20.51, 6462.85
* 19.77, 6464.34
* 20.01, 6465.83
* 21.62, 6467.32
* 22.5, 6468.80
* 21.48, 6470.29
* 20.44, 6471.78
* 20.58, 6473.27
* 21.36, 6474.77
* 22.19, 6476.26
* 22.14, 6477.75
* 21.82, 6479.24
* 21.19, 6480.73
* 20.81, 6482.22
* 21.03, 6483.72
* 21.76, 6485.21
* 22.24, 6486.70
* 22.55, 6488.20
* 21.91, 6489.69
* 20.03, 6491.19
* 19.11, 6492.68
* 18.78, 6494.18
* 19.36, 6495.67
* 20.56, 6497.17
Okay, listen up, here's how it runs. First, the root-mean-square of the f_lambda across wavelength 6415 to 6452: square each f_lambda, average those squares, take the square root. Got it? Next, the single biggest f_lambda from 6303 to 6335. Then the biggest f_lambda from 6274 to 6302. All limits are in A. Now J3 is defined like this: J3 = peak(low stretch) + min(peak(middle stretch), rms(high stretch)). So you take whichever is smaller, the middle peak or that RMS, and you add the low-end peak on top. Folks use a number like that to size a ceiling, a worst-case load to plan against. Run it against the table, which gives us 43.3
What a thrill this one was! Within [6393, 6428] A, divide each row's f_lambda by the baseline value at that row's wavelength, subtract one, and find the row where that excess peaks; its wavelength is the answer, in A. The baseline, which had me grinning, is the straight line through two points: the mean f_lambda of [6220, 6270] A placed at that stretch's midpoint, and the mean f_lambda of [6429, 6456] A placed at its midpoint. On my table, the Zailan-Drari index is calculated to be 6424.27 A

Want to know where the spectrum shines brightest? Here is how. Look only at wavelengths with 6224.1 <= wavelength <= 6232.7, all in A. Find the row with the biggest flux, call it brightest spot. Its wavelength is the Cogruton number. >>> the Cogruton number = 6226.21 A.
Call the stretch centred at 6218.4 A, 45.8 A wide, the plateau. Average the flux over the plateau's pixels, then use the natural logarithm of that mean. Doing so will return 3.02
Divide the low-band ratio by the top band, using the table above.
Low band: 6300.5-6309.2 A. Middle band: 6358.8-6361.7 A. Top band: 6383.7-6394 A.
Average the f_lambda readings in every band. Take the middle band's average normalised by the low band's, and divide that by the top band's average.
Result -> 0.0445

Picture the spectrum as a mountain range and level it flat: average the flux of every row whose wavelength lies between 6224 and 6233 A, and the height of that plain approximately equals 20.5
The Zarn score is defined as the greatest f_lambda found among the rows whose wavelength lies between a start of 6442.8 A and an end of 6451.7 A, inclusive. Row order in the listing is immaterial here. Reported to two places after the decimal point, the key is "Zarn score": 21.67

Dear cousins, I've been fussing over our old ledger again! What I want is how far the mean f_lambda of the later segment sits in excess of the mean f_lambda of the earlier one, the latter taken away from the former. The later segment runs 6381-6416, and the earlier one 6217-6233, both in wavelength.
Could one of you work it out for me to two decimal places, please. 0.49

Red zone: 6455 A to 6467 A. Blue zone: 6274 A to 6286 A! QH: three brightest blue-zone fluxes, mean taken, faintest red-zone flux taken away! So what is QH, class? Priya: 2.7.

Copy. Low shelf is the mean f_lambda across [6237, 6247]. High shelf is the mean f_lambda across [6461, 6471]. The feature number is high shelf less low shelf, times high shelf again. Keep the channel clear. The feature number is 21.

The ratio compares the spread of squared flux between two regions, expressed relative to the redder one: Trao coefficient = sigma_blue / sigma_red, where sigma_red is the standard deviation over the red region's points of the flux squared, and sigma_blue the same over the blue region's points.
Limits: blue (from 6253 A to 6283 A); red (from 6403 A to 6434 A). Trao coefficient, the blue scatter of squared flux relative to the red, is 0.69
